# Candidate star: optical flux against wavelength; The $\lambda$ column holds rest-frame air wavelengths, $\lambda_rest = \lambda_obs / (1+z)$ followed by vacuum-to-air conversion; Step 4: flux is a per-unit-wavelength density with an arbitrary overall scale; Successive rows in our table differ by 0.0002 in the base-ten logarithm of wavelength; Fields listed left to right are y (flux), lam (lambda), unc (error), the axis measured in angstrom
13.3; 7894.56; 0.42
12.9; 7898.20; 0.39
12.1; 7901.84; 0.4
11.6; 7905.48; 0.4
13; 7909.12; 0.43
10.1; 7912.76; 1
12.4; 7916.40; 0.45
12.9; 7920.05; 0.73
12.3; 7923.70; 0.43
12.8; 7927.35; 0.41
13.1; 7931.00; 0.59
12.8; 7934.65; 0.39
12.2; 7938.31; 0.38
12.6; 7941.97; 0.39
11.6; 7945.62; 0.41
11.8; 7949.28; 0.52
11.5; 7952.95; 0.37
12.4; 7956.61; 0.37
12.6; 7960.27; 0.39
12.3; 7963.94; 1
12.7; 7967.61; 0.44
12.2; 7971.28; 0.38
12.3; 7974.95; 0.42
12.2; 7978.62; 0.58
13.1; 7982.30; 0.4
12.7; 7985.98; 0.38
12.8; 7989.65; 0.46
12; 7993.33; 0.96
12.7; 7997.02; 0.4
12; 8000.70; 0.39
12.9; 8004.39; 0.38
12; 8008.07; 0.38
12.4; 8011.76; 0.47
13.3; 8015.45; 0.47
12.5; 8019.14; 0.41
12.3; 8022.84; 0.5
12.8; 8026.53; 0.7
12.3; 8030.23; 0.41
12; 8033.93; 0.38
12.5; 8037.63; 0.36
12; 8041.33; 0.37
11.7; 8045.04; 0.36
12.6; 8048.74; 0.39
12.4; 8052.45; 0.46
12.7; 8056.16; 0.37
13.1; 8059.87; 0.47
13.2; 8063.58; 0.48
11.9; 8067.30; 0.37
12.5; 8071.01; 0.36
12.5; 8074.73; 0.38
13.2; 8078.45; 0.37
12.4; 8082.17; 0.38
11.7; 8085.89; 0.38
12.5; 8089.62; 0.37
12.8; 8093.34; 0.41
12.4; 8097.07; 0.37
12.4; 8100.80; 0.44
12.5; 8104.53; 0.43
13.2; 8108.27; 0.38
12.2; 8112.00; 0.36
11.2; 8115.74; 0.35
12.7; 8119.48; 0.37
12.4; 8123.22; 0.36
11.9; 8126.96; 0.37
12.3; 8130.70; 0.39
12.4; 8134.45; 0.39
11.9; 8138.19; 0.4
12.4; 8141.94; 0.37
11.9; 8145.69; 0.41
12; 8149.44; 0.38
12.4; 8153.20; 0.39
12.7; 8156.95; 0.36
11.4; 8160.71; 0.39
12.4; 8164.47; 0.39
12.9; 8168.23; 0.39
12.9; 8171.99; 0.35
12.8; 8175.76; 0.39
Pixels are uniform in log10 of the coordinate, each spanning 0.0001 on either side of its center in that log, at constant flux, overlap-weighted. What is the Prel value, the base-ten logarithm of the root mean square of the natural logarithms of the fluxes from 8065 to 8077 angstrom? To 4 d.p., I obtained 0.3996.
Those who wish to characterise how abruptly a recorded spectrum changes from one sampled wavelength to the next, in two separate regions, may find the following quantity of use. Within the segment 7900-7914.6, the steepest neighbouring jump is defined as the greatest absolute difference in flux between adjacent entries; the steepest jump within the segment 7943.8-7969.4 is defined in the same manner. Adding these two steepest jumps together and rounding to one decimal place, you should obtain 3.8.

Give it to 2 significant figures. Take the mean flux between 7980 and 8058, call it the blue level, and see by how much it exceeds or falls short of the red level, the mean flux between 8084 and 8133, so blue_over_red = 0.14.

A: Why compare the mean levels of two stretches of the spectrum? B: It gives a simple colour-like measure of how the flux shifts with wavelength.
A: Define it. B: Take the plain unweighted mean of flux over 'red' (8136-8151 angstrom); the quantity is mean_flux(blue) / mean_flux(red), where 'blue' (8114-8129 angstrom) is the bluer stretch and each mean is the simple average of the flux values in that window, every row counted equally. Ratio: 1.00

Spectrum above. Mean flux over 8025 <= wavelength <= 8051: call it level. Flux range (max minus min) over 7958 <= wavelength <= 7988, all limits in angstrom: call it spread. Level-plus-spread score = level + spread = 13.2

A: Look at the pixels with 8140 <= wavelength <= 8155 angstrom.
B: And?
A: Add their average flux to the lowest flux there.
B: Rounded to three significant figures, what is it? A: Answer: 24.1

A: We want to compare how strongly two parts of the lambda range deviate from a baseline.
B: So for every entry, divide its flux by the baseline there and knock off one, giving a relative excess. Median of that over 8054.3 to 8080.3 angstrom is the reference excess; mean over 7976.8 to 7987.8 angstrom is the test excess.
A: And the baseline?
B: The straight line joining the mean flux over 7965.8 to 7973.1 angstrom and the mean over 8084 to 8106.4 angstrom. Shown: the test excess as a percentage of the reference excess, 75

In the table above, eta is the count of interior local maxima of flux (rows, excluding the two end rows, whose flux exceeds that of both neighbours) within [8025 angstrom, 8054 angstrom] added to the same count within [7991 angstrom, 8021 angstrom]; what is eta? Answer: 5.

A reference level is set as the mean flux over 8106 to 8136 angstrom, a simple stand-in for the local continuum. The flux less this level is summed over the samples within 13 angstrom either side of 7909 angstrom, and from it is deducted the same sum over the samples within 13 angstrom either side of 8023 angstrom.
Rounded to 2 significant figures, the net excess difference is -2.6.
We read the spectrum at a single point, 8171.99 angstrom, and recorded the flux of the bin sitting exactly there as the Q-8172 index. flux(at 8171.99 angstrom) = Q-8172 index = 12.9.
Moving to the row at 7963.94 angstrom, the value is 12.3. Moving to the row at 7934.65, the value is 12.8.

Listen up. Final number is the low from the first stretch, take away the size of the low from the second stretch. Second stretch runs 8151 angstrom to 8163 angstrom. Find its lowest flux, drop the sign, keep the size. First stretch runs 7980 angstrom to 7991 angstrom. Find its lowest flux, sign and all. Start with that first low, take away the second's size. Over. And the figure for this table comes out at 1.3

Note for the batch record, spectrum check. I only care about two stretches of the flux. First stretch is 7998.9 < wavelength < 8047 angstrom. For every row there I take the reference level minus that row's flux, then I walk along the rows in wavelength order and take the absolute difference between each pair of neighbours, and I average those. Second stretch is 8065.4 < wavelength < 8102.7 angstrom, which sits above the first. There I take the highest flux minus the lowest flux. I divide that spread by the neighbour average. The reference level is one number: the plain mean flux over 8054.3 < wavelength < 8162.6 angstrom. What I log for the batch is 2.7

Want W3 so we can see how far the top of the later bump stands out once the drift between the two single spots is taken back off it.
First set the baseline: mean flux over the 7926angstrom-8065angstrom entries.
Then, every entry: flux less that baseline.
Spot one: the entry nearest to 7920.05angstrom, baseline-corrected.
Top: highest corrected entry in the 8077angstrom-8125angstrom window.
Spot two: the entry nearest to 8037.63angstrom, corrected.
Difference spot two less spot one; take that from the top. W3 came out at 1.2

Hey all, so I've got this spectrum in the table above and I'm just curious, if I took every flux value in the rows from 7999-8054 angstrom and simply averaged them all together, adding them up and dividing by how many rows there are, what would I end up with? 12.4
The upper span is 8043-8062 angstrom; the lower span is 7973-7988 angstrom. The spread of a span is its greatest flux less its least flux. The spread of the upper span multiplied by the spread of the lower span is 1.3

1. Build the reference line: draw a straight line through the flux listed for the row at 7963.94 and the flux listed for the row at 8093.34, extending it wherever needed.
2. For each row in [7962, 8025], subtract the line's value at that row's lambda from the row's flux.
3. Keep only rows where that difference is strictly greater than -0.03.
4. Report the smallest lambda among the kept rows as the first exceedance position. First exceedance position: 7963.94 angstrom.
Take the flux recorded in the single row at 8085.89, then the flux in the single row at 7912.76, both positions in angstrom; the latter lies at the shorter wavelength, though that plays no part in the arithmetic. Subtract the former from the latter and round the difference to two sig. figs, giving -1.6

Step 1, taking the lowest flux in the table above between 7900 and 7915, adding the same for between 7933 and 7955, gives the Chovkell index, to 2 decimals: 21.60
